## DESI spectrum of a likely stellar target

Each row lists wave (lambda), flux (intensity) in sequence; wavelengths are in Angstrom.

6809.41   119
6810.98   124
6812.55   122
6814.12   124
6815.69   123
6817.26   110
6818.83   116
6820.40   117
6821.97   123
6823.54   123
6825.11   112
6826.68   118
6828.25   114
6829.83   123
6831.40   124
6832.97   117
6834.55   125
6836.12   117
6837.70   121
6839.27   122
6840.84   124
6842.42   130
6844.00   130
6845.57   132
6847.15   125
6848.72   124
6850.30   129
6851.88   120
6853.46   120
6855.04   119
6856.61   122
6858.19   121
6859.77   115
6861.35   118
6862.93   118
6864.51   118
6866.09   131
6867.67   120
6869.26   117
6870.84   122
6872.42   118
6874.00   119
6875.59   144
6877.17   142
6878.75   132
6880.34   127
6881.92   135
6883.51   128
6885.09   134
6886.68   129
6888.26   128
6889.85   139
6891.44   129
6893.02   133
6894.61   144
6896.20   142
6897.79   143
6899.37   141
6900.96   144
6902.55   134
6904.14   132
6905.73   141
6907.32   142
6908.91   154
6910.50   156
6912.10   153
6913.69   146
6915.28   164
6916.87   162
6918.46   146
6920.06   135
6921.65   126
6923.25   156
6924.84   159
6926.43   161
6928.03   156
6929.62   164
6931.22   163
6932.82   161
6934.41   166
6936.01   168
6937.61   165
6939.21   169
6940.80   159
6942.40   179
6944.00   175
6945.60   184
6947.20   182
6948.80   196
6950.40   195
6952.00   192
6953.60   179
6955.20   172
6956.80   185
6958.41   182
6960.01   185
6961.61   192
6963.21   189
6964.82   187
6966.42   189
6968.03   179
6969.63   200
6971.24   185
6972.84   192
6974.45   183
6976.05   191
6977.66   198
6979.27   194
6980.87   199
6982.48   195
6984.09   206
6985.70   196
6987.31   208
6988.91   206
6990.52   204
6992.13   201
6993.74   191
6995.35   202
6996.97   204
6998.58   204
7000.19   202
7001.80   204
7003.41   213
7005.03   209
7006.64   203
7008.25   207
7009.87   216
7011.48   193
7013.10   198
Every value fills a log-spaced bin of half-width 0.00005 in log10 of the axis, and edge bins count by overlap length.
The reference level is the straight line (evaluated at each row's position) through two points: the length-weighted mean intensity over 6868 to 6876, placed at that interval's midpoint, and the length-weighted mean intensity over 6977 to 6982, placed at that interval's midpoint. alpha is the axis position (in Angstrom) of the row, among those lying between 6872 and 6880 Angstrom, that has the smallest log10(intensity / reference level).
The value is 6874.00 Angstrom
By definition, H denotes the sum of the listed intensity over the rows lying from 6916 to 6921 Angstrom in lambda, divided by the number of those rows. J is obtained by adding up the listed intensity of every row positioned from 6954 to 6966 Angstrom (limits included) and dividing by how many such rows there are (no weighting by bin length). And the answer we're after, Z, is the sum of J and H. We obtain 332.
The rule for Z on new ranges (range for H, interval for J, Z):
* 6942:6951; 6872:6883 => 316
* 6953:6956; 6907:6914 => 326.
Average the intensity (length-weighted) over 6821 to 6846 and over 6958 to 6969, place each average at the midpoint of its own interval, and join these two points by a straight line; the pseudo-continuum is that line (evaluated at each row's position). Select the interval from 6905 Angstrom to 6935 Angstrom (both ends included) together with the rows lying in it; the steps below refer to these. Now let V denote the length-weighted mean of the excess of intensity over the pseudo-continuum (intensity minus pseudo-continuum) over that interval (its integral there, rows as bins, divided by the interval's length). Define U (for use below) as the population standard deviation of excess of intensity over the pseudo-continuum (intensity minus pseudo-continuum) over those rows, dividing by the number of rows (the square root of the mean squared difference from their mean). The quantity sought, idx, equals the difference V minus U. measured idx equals -21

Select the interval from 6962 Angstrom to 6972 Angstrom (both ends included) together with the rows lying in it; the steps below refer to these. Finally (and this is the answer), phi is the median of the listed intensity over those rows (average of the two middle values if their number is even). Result 188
